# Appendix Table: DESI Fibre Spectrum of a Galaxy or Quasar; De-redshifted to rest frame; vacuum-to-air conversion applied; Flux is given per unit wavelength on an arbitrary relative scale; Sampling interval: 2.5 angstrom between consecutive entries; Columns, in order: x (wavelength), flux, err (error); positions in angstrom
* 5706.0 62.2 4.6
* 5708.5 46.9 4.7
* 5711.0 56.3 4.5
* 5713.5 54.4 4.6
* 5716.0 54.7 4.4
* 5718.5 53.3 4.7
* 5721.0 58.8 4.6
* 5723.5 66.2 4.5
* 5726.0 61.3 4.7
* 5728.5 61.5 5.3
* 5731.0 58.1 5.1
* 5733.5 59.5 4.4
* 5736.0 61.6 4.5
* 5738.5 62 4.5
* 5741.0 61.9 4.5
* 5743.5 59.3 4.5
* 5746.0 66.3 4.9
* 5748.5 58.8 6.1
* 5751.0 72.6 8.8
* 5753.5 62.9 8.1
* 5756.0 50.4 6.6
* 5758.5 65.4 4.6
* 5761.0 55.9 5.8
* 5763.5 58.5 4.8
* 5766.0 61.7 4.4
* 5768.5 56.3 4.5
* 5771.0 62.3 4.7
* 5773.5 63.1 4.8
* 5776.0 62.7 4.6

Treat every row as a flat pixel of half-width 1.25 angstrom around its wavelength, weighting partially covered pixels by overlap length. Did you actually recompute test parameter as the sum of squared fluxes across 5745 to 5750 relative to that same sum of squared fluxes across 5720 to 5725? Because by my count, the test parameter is 1.00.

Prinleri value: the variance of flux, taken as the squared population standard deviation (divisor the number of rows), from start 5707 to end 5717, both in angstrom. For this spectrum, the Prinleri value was 13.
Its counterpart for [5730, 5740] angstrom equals 3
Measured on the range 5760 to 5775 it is 8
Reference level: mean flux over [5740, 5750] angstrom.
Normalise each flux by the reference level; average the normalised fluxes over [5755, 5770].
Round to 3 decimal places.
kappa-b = 0.942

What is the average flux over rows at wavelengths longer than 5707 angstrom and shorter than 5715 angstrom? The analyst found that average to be 53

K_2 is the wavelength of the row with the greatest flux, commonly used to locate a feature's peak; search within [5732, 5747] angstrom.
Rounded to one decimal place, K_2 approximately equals 5746.0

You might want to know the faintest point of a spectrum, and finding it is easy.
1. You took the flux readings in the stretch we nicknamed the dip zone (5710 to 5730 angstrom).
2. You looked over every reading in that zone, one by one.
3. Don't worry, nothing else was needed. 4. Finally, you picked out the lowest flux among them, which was 53.3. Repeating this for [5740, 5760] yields 50.4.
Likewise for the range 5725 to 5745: 58.1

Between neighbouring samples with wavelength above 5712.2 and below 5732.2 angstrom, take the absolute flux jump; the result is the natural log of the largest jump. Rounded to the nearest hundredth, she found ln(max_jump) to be 2.00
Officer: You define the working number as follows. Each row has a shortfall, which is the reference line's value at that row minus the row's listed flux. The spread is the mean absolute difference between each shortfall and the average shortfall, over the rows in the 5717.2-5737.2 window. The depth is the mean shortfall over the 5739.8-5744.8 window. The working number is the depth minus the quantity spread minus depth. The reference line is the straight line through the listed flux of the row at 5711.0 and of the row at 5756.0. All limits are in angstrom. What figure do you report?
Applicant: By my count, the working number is -20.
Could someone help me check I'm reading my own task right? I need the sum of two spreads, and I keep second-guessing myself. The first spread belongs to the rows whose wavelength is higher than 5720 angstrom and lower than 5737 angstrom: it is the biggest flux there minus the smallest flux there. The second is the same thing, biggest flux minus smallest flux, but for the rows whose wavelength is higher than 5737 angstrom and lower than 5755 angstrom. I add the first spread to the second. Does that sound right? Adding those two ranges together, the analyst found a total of 22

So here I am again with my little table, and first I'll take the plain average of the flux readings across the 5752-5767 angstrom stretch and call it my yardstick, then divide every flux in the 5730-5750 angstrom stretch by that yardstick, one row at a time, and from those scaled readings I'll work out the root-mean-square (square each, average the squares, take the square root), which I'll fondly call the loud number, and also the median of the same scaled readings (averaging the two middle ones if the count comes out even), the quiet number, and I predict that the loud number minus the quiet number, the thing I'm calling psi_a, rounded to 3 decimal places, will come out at 0.007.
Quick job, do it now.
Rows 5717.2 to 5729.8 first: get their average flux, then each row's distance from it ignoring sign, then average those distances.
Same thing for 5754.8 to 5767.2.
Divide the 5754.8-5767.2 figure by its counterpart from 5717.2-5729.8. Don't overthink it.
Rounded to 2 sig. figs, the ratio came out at 1.3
